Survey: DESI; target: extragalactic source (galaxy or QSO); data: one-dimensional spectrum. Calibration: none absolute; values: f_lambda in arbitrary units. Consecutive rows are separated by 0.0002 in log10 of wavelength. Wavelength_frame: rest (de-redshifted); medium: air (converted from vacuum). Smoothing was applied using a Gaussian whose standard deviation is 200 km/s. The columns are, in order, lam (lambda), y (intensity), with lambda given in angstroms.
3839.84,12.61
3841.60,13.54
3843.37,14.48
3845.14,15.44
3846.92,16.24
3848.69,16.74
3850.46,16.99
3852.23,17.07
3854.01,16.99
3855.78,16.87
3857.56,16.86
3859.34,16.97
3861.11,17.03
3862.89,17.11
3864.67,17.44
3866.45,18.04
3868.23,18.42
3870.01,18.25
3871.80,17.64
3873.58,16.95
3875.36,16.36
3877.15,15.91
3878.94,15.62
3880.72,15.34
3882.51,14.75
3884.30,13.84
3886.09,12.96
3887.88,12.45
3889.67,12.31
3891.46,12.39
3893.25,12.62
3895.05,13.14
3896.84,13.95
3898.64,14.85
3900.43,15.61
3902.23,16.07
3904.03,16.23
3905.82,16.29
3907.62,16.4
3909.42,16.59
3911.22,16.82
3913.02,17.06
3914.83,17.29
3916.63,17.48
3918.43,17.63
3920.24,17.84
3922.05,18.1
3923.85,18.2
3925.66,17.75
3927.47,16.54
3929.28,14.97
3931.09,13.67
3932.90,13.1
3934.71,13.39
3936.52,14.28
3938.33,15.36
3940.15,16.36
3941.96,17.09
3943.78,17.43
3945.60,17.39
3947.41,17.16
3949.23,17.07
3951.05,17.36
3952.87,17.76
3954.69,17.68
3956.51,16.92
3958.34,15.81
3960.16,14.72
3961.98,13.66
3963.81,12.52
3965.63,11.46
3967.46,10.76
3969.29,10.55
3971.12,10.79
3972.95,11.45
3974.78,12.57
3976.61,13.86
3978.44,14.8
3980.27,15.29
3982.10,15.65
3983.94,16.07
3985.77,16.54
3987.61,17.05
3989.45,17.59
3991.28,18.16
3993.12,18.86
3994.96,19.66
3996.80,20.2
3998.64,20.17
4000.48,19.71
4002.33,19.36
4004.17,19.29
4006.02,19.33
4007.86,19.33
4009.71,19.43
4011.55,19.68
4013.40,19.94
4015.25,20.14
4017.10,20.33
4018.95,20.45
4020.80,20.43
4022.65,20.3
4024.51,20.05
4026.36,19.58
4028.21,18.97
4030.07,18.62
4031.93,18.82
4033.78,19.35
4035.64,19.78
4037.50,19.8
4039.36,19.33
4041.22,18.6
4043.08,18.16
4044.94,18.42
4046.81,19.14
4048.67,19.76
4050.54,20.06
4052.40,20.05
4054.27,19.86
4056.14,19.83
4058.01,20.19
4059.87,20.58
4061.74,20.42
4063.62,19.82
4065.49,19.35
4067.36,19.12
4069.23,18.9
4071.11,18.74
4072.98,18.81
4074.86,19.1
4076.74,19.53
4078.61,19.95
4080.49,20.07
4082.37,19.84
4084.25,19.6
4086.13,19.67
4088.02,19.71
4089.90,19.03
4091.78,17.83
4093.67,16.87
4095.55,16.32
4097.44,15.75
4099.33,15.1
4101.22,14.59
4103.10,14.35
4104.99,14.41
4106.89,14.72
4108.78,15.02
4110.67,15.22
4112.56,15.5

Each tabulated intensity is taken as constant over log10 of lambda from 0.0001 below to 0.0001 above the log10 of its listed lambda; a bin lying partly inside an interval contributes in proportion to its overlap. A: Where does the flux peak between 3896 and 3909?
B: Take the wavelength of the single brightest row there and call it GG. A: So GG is 3907.62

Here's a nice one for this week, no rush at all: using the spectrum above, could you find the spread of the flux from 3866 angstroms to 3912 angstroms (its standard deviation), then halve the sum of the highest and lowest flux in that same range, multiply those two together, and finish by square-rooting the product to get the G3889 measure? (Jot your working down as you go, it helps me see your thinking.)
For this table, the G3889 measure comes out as 5.4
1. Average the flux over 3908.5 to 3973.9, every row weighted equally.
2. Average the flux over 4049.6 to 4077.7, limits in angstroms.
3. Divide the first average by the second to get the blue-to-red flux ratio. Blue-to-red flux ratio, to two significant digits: 0.79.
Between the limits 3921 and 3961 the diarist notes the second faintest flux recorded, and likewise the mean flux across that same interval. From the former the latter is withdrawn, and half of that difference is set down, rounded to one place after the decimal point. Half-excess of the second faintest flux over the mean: -1.4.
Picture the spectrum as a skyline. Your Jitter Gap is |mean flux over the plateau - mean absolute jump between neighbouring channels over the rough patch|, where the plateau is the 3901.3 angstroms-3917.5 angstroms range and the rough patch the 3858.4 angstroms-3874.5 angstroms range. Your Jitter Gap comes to 16.3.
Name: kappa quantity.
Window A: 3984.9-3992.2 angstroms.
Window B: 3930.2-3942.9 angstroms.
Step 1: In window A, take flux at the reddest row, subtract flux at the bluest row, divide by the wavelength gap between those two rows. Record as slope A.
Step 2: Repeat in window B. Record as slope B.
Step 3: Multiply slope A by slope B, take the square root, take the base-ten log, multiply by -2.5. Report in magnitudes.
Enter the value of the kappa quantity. 1.3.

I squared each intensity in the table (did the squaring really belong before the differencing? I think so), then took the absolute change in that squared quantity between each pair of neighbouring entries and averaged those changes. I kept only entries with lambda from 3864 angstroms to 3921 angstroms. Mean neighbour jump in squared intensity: 13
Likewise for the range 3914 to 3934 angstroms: 19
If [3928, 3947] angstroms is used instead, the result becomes 21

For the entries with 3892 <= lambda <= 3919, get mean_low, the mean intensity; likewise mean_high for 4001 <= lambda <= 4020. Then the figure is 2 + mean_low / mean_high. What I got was 2.80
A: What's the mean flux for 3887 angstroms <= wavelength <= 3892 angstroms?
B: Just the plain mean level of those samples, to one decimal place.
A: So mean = 12.4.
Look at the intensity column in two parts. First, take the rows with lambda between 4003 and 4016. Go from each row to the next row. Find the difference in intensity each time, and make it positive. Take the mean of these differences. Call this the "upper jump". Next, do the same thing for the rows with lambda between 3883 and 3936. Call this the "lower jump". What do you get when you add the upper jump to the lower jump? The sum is 0.60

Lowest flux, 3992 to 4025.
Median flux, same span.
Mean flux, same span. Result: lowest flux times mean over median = 18.8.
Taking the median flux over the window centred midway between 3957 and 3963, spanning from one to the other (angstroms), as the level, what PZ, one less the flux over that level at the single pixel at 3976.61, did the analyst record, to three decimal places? 0.058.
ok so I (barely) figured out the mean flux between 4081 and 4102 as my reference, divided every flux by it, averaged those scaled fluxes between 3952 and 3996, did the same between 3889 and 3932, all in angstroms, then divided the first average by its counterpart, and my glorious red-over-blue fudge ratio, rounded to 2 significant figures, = 0.95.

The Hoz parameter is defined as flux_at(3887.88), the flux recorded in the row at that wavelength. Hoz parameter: 12.45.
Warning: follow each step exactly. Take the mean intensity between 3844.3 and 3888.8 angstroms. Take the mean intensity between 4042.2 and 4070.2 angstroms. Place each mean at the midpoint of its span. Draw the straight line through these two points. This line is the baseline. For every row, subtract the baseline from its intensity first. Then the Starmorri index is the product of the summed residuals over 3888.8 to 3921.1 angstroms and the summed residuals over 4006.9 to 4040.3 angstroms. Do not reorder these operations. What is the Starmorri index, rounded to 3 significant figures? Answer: -302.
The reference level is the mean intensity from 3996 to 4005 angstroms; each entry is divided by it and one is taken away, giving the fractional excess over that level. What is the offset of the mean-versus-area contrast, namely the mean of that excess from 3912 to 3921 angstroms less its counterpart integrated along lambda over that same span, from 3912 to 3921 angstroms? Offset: 0.93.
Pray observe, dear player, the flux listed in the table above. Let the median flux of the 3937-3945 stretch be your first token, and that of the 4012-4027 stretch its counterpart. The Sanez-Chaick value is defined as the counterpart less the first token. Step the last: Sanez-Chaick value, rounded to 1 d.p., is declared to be 3.5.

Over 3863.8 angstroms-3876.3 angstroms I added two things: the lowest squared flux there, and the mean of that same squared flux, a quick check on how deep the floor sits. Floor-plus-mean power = 577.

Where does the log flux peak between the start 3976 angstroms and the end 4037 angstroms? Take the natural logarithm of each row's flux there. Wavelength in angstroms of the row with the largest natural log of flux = 4018.95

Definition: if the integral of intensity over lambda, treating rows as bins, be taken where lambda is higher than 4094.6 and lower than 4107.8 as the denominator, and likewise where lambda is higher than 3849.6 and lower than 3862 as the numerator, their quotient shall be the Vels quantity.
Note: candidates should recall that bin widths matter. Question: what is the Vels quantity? 1.061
